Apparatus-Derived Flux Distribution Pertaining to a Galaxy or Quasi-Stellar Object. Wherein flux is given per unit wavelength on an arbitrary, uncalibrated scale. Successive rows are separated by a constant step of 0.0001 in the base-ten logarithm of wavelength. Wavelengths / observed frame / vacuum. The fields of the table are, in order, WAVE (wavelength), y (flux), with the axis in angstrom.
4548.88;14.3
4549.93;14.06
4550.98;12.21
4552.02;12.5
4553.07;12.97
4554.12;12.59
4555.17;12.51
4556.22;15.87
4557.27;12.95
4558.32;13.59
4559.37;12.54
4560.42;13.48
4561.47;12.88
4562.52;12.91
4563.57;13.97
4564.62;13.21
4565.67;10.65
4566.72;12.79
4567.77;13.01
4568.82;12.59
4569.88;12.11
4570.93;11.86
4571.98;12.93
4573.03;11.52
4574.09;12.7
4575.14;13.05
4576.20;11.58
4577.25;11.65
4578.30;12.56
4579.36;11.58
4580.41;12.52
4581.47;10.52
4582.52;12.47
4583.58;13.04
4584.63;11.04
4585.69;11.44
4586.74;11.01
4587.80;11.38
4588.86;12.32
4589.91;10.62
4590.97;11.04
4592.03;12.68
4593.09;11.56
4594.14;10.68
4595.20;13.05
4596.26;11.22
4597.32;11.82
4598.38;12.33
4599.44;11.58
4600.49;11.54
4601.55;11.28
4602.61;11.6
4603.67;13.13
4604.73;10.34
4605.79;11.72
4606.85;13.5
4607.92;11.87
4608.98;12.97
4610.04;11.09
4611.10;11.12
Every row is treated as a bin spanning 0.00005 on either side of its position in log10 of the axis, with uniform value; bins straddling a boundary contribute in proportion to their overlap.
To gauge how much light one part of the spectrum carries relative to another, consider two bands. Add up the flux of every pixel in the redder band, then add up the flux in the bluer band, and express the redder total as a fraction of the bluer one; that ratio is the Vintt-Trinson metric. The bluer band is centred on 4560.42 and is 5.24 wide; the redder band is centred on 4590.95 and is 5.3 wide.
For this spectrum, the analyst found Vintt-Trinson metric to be 0.89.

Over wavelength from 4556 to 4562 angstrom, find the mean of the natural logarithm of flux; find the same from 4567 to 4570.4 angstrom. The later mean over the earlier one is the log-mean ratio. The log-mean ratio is 0.97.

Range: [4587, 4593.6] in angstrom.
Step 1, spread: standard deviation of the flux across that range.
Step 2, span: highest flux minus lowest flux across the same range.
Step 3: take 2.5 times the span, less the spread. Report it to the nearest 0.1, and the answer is 4.4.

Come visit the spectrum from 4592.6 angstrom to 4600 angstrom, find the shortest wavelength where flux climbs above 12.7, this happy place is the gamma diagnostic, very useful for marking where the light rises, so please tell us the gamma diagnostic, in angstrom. 4595.20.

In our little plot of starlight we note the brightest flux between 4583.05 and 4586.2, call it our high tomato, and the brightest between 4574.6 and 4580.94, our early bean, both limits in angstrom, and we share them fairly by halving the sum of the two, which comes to 13.0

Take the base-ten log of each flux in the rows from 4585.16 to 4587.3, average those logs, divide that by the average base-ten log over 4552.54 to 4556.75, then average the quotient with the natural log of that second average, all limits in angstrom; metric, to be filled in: 0.526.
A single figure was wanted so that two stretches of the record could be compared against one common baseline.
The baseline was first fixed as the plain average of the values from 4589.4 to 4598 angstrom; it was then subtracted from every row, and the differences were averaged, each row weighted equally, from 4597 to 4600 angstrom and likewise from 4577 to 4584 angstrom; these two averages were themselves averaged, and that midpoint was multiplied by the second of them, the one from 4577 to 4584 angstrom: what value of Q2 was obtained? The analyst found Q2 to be 0.2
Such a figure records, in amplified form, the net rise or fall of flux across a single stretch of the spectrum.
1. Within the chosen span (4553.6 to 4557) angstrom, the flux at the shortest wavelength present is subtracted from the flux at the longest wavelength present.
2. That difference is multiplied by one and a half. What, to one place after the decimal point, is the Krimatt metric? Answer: 4.9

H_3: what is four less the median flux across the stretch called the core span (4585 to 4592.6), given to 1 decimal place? -7.4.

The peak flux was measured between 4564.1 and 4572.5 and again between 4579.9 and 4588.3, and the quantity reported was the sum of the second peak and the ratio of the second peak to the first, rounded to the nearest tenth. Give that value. 14.0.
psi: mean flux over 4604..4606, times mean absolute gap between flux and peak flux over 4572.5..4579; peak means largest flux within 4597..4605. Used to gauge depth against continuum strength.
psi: 11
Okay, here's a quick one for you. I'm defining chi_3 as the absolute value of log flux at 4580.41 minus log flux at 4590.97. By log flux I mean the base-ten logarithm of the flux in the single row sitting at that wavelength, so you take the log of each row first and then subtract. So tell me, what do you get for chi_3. 0.055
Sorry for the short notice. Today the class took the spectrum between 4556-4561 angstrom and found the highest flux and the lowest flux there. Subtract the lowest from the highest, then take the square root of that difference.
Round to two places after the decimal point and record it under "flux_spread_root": 1.82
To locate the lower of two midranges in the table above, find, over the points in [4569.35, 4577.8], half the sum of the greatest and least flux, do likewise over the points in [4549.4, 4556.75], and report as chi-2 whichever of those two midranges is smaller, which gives 12.3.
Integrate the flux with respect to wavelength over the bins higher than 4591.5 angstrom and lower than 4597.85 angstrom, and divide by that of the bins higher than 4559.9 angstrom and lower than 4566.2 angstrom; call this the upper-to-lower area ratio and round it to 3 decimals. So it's 0.927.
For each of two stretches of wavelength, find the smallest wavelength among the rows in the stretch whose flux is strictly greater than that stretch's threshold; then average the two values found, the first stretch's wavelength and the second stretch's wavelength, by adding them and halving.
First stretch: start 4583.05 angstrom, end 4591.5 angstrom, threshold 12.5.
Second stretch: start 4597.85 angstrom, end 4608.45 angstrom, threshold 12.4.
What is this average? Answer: 4593.6 angstrom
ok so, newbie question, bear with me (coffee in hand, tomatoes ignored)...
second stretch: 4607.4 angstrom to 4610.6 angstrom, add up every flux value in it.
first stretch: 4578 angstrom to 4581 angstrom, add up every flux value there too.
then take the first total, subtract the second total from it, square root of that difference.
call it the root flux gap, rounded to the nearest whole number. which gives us 1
